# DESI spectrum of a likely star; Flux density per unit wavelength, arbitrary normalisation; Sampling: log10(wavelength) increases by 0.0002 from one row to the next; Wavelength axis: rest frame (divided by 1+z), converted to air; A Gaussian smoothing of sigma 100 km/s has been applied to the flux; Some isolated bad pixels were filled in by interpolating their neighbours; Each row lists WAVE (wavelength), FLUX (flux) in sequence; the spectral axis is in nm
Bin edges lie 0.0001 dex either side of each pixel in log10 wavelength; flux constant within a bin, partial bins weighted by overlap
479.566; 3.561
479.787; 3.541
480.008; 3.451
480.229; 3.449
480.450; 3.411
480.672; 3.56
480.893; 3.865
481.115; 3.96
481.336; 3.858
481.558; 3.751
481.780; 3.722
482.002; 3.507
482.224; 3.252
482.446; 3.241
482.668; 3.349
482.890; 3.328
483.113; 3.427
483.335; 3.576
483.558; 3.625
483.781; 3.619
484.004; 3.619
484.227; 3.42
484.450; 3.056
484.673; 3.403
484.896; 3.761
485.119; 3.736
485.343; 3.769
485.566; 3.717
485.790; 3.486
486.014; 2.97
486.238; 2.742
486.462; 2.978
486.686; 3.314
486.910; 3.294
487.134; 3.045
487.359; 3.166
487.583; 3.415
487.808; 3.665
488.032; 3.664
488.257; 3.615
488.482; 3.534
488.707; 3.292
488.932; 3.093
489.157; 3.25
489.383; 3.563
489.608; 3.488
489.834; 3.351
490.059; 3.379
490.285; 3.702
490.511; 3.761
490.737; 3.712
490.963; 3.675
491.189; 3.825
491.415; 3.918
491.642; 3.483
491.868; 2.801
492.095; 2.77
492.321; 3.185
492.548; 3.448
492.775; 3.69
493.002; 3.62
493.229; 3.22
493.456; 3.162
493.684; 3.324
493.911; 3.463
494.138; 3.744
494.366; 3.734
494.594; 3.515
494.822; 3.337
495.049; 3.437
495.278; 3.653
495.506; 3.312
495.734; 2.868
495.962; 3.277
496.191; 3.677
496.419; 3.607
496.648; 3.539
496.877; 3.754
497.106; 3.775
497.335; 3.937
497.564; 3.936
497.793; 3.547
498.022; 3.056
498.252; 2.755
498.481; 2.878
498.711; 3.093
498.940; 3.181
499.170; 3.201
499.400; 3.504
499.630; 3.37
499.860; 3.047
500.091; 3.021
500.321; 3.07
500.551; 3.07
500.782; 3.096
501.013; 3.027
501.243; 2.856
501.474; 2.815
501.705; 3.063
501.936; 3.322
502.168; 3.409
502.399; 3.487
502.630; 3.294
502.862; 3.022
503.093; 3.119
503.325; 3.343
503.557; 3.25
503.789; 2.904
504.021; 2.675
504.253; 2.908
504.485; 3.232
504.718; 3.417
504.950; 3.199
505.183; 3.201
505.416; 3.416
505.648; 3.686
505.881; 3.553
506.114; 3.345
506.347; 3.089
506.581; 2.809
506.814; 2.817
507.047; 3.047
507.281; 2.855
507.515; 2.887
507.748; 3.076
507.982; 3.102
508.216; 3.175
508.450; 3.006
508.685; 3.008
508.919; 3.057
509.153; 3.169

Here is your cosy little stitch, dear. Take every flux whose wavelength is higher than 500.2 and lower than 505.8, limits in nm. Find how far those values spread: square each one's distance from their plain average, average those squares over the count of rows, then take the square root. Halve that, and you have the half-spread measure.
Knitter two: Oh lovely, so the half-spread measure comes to 0.117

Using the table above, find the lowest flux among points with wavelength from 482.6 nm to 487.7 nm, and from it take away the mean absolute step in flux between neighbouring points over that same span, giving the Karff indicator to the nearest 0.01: 2.57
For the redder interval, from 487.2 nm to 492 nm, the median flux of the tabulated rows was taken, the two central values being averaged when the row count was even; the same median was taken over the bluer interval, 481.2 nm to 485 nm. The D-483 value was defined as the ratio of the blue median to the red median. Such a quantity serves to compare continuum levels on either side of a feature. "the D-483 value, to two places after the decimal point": 0.99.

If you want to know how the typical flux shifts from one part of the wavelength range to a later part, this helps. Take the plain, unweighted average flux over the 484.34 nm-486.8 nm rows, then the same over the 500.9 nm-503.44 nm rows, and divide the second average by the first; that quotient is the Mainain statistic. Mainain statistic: 0.94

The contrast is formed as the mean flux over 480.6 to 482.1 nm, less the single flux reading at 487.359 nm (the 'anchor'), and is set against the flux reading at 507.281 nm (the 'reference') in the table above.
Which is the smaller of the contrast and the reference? 0.6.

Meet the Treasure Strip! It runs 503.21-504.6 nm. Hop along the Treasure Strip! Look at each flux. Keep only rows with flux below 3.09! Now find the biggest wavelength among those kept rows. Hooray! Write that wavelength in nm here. 504.253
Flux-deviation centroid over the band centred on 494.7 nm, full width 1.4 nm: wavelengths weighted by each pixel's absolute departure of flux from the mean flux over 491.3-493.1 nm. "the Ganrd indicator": 494.58 nm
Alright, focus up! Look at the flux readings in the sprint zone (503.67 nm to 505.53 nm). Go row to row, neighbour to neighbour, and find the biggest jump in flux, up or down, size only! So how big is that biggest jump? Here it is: 0.32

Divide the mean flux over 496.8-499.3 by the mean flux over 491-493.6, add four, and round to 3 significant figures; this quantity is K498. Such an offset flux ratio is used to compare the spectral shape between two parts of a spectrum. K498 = 5.00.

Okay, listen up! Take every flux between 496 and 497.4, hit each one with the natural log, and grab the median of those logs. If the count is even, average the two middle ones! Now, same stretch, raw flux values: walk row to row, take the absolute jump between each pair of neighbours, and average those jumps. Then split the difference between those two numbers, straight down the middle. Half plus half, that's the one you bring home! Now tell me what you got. 0.71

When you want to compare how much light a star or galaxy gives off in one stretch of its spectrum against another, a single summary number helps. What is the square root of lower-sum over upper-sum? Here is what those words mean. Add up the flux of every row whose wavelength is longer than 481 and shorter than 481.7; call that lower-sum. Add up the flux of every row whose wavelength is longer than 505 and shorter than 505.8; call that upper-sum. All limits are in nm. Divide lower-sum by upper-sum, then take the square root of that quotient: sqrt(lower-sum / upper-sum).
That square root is 1.06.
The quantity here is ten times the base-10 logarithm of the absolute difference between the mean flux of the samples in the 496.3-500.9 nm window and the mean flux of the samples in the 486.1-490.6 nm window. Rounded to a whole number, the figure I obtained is -14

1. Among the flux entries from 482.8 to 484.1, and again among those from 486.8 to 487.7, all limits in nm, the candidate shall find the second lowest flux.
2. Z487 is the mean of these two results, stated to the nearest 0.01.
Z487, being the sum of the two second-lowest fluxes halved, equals 3.30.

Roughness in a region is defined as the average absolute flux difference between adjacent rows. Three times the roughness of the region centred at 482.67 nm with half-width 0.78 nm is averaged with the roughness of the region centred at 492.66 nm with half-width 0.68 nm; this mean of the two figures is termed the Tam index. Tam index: 0.30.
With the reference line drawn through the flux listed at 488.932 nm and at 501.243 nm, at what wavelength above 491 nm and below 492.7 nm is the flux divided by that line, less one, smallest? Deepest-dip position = 492.095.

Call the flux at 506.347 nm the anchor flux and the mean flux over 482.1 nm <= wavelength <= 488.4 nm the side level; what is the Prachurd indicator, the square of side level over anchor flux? 1.2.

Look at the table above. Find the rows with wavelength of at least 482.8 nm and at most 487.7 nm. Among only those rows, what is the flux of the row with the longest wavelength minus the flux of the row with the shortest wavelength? 0.1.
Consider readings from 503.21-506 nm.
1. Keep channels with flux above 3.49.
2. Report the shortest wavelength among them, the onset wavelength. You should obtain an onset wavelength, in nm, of 505.648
